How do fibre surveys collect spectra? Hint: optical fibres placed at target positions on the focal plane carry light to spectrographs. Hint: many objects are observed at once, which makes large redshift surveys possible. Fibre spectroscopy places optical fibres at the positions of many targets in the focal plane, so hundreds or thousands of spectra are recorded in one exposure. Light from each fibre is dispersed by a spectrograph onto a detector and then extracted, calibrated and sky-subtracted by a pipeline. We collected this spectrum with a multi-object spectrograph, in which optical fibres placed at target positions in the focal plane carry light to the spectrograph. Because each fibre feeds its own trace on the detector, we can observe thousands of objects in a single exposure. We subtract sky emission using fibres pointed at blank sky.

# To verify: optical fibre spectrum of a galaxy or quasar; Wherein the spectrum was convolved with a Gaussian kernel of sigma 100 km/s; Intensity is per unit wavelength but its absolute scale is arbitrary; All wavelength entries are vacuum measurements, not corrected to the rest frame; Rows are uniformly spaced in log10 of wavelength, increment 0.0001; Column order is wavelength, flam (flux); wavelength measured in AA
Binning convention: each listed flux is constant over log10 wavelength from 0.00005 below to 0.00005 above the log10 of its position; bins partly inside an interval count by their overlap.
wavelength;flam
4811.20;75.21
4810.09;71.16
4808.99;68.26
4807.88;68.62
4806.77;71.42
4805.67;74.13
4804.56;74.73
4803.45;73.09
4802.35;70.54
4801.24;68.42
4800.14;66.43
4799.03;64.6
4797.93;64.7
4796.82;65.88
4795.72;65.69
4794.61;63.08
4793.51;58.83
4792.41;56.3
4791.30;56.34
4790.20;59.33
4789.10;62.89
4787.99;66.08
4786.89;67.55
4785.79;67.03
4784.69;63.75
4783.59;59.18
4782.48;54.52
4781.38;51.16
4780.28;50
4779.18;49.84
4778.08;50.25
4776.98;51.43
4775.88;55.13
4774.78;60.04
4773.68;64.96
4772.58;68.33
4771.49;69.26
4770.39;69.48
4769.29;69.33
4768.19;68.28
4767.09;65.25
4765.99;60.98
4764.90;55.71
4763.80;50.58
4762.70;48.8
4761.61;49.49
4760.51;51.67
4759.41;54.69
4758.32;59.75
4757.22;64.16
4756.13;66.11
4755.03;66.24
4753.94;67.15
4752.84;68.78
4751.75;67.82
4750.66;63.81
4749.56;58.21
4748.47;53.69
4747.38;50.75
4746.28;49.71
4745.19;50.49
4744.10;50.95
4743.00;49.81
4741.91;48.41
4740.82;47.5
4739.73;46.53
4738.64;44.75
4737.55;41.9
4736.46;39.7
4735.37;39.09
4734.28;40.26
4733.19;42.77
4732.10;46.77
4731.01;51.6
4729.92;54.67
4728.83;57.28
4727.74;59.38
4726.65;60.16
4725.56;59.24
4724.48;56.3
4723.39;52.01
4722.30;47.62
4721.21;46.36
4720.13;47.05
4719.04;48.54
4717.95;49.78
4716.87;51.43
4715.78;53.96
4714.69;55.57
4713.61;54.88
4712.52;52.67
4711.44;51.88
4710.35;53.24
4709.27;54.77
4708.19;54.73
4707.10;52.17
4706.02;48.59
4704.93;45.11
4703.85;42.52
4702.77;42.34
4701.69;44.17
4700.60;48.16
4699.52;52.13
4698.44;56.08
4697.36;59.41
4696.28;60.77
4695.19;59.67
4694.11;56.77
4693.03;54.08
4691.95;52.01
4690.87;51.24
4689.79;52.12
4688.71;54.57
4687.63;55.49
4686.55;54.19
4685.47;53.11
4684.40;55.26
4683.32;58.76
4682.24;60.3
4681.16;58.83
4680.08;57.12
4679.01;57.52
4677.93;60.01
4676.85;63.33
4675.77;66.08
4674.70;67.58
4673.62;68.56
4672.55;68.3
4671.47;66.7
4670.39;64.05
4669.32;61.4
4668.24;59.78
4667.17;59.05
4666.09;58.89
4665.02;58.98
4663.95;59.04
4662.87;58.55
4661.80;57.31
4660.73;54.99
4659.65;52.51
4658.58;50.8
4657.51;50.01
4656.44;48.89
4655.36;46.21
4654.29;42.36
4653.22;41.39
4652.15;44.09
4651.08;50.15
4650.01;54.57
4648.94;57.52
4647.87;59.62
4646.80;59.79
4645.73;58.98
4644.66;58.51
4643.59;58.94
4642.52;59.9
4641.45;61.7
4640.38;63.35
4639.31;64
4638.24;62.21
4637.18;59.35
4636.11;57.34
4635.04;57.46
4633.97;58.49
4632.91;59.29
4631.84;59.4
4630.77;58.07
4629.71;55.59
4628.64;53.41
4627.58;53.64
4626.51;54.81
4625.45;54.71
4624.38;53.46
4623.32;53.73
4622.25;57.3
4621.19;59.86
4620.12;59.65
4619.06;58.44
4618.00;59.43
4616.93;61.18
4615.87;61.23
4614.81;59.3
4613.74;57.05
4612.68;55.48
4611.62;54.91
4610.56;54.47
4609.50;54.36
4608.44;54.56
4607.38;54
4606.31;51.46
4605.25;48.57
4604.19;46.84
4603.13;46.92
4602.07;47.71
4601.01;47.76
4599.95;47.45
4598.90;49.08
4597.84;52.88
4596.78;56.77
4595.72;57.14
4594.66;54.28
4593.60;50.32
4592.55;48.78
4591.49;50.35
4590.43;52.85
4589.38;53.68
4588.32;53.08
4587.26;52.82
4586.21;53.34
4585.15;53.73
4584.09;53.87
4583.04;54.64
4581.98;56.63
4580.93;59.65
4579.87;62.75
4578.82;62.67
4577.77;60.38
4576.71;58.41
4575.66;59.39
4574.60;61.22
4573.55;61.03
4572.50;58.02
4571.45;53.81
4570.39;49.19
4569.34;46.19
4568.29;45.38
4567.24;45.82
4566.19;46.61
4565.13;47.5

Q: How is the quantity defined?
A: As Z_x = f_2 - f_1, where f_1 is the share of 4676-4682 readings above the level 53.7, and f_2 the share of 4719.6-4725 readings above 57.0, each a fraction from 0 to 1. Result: -1.00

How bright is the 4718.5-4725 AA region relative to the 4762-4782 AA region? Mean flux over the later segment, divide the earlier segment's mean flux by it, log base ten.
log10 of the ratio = -0.07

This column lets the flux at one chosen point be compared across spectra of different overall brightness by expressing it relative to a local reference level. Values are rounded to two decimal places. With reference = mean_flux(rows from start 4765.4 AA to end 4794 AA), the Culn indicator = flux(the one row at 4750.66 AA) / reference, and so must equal 1.05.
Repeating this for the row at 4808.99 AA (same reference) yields 1.13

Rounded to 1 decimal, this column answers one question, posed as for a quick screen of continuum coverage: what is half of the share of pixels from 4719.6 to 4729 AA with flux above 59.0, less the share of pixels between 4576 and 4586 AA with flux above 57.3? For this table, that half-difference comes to -0.1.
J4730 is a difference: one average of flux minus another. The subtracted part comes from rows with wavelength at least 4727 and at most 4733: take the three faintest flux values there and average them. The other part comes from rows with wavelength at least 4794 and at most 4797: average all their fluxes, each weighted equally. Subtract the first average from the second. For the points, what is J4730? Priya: 14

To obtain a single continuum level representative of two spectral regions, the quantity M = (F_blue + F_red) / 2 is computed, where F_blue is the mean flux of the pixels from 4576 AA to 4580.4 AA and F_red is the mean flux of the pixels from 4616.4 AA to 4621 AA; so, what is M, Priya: 60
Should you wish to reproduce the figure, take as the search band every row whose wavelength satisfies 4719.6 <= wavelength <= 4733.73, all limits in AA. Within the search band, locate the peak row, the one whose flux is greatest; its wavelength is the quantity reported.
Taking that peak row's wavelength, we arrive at 4726.65 AA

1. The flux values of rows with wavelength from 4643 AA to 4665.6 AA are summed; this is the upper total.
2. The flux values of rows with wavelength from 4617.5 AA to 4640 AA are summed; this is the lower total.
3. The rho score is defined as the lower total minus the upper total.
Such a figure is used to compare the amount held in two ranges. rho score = 86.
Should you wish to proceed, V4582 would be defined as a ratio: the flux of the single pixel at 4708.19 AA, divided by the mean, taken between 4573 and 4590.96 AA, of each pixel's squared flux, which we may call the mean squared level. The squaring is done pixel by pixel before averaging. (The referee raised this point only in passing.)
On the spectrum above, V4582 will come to 0.017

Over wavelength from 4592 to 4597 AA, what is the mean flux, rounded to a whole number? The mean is 53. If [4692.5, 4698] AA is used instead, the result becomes 58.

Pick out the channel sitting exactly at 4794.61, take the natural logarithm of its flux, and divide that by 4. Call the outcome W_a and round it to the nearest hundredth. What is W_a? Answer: 1.04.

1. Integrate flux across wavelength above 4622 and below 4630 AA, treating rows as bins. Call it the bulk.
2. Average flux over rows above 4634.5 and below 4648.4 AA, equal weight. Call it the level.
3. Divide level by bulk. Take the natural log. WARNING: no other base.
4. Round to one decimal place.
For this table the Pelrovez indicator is -2.0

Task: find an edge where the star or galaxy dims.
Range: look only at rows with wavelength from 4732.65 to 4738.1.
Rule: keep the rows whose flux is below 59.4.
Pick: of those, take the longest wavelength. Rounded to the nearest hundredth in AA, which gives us 4737.55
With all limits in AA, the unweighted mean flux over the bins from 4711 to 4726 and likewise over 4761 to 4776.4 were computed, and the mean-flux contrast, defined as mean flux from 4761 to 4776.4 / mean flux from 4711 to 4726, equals 1.18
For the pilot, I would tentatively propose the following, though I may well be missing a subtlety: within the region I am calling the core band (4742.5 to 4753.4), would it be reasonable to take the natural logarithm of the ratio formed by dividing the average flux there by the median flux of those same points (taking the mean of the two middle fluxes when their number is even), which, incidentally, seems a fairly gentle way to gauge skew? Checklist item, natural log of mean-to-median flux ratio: 0.075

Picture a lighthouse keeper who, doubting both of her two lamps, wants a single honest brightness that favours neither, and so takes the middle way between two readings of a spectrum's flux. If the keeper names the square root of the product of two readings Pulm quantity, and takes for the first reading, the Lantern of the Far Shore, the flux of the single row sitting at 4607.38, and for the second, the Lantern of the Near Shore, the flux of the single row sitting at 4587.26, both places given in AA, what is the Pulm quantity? 53.4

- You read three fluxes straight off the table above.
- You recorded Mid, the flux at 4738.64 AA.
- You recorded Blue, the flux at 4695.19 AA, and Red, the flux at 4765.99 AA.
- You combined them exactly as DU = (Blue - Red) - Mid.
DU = -46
